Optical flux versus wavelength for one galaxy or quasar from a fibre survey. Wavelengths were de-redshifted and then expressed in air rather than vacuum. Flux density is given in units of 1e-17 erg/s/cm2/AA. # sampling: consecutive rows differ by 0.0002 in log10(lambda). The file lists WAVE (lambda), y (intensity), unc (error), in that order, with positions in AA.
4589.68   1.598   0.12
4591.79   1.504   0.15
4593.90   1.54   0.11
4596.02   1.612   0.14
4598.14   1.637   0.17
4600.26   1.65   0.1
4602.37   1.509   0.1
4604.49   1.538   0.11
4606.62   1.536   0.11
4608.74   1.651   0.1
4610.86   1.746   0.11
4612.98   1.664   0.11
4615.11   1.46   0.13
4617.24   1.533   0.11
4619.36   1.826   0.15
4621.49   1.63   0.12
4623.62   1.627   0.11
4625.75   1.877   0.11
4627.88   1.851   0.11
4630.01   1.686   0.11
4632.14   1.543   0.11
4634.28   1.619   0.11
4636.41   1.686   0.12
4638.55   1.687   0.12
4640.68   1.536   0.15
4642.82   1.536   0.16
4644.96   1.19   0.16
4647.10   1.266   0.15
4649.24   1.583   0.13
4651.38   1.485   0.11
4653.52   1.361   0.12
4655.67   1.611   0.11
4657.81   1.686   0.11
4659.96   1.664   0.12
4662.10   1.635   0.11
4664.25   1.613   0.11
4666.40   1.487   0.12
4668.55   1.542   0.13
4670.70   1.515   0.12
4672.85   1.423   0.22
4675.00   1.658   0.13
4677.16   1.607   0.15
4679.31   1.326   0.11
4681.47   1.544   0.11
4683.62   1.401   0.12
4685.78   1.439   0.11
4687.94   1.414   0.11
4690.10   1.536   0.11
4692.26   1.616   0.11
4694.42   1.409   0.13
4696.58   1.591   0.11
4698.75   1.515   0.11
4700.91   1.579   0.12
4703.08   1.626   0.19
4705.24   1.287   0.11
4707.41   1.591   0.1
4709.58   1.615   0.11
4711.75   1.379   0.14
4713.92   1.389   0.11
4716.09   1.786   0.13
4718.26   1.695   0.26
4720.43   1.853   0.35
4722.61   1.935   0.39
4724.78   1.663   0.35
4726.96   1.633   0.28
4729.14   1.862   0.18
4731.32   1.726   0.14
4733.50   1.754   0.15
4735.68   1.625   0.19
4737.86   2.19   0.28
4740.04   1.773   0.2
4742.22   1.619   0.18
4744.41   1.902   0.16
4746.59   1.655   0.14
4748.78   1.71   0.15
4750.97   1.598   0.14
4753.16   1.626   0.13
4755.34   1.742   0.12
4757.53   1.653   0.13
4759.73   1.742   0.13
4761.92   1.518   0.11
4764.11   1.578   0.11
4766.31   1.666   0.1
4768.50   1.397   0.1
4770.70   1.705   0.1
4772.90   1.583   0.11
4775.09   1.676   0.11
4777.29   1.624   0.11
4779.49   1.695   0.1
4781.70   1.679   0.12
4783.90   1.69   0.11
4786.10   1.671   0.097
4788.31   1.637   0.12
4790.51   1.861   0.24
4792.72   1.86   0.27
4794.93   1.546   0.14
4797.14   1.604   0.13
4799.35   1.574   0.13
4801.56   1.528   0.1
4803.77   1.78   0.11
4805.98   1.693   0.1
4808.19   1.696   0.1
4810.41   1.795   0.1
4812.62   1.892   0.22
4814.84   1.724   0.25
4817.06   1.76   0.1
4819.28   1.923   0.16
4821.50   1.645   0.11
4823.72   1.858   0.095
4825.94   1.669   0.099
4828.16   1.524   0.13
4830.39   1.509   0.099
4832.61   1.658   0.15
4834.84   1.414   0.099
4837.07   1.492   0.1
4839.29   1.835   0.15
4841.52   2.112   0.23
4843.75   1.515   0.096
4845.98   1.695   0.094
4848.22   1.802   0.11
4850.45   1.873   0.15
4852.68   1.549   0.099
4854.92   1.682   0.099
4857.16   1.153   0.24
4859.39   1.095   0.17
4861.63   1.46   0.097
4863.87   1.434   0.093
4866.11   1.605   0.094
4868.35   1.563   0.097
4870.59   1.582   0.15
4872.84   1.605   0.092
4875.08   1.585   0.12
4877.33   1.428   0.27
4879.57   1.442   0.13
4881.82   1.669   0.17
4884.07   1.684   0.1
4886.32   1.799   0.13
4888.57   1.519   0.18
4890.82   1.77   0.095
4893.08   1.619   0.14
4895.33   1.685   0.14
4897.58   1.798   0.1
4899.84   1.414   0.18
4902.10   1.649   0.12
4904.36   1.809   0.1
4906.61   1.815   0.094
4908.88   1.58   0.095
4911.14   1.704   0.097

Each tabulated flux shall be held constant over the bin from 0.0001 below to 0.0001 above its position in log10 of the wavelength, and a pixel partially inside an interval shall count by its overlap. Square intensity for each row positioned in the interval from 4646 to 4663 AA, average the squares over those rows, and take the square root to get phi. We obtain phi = 1.54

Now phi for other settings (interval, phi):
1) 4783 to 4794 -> 1.75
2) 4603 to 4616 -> 1.60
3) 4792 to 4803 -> 1.63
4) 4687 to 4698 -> 1.52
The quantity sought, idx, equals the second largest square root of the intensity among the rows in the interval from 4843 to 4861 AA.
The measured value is 1.34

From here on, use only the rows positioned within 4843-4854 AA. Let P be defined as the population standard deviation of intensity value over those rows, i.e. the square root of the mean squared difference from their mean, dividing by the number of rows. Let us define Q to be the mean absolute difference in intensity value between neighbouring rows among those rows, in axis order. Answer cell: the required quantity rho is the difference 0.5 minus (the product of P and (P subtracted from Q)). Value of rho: 0.496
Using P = 0.14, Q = 0.17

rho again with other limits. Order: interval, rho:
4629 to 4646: 0.506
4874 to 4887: 0.504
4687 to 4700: 0.496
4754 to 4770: 0.498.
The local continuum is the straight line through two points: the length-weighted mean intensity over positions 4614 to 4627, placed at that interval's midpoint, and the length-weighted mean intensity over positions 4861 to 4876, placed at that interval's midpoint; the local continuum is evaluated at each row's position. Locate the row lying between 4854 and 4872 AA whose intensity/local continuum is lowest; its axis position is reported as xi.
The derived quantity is 4859.39 AA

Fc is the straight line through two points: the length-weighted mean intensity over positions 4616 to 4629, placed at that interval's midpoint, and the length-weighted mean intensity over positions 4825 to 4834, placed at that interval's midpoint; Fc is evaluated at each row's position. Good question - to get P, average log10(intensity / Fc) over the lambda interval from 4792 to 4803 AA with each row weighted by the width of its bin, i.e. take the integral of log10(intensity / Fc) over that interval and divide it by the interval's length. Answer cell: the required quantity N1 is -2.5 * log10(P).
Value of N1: 6.3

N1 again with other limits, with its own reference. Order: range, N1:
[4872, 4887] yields 4.8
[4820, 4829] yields 4.0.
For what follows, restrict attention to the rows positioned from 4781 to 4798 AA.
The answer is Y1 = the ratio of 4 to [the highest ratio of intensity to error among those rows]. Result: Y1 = 0.232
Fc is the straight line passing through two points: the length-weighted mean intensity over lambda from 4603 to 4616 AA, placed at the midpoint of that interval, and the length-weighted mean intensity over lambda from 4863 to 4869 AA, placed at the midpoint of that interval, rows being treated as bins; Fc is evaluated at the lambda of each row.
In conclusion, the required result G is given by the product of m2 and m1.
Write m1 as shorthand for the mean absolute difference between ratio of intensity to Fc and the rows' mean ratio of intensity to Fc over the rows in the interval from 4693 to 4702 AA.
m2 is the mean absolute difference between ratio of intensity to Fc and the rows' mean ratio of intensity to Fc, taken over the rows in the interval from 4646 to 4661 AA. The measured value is 0.003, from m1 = 0.04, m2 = 0.08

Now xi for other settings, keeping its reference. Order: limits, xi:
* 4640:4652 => 4644.96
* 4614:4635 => 4615.11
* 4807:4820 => 4808.19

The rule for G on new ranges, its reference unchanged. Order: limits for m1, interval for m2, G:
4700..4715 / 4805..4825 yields 0.004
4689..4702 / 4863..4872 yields 0.001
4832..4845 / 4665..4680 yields 0.007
